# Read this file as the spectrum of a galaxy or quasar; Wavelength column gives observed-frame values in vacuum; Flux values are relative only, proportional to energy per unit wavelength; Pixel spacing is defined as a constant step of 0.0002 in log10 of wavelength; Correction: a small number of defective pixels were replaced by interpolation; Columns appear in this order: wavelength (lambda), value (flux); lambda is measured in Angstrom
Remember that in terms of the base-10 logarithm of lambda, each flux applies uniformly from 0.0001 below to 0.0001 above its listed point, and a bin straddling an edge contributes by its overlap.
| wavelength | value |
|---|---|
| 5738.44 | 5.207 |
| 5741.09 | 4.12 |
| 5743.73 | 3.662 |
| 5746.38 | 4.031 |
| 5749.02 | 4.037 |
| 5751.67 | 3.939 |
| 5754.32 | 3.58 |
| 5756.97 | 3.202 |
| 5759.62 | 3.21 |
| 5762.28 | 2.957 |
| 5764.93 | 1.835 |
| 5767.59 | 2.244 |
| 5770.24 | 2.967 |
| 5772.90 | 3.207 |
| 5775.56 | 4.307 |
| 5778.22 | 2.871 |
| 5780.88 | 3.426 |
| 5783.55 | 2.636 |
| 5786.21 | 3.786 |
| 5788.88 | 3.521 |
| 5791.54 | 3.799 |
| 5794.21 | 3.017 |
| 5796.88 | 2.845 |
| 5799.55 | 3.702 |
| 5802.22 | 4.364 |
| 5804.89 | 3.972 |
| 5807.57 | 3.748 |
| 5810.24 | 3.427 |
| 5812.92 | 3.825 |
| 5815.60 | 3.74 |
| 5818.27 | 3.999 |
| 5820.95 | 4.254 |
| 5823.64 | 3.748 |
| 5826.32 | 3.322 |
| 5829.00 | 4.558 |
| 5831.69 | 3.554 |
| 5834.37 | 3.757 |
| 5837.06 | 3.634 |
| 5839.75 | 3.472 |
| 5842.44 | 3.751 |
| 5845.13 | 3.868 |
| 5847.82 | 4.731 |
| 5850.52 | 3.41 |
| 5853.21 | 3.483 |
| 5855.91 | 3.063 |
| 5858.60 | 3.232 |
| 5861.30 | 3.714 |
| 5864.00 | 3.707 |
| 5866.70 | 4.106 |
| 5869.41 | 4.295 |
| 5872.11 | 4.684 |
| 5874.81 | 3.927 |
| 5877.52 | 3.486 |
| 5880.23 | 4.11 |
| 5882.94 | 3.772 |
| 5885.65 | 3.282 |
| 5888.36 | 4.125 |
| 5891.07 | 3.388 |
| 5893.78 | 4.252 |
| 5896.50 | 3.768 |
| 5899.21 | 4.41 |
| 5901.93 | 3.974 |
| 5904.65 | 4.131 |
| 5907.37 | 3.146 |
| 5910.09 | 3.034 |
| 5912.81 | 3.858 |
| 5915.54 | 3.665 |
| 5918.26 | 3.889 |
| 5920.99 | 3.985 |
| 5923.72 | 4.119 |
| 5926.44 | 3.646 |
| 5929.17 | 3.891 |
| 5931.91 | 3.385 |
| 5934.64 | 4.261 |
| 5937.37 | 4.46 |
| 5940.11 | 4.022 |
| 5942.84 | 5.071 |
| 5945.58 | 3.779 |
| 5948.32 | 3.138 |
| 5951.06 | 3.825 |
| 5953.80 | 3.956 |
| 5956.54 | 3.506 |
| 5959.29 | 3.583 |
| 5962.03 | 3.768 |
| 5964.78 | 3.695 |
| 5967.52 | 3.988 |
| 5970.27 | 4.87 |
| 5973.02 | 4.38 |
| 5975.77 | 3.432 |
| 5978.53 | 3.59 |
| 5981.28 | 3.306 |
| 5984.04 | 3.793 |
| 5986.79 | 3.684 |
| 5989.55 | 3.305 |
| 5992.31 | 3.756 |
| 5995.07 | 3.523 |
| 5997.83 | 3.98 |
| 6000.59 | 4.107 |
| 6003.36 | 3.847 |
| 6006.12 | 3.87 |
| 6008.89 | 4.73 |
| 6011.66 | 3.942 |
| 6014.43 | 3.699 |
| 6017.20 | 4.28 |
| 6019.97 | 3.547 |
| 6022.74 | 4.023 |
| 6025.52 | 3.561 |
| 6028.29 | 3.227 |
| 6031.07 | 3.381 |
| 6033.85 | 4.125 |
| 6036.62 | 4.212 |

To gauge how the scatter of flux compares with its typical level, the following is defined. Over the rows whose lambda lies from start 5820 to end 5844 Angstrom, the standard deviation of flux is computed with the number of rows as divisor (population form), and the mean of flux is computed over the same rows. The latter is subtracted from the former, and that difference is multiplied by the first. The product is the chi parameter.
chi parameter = -1.25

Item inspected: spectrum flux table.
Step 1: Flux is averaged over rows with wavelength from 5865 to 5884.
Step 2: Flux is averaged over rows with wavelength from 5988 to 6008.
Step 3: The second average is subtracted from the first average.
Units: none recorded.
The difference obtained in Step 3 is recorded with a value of 0.3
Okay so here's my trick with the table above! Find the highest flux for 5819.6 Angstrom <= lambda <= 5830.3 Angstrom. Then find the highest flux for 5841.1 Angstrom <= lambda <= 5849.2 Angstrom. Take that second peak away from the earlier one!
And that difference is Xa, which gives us -0.2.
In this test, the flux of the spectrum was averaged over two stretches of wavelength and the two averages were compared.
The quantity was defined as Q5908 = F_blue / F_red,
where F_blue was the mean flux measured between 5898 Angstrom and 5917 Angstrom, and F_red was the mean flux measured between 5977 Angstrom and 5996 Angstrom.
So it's 1.05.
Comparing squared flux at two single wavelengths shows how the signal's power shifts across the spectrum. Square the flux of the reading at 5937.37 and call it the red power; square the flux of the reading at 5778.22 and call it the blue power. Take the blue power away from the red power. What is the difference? 12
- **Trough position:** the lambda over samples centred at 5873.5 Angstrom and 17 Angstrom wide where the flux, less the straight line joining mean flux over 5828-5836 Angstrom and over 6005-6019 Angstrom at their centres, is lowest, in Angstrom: 5877.52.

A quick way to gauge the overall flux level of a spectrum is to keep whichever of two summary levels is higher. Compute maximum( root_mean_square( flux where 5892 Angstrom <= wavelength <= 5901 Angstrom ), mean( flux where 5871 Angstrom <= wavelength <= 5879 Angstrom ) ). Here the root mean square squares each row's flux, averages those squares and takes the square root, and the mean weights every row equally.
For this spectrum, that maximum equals 4.15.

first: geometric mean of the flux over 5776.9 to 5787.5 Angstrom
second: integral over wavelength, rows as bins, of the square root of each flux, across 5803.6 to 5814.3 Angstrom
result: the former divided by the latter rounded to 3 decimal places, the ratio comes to 0.152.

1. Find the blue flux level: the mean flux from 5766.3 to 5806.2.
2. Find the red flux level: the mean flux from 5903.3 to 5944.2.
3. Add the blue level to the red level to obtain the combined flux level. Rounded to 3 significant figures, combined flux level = 7.28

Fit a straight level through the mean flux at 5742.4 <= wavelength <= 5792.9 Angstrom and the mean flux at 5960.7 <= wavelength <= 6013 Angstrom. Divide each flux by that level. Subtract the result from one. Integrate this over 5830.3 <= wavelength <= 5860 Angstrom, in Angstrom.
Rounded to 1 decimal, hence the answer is -1.0 Angstrom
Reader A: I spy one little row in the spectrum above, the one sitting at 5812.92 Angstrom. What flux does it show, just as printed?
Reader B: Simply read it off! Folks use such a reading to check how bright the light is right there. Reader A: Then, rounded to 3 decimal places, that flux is 3.825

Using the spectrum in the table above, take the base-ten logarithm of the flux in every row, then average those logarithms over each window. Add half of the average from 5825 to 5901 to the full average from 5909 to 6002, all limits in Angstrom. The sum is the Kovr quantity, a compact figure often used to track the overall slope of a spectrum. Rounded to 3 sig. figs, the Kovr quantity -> 0.870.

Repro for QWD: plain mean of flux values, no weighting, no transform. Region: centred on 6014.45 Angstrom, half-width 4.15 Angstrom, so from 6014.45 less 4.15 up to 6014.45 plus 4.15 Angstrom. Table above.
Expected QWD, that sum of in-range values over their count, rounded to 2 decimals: 3.97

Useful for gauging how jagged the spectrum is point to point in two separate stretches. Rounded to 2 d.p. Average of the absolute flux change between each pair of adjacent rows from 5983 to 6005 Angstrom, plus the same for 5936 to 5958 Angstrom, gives 0.96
